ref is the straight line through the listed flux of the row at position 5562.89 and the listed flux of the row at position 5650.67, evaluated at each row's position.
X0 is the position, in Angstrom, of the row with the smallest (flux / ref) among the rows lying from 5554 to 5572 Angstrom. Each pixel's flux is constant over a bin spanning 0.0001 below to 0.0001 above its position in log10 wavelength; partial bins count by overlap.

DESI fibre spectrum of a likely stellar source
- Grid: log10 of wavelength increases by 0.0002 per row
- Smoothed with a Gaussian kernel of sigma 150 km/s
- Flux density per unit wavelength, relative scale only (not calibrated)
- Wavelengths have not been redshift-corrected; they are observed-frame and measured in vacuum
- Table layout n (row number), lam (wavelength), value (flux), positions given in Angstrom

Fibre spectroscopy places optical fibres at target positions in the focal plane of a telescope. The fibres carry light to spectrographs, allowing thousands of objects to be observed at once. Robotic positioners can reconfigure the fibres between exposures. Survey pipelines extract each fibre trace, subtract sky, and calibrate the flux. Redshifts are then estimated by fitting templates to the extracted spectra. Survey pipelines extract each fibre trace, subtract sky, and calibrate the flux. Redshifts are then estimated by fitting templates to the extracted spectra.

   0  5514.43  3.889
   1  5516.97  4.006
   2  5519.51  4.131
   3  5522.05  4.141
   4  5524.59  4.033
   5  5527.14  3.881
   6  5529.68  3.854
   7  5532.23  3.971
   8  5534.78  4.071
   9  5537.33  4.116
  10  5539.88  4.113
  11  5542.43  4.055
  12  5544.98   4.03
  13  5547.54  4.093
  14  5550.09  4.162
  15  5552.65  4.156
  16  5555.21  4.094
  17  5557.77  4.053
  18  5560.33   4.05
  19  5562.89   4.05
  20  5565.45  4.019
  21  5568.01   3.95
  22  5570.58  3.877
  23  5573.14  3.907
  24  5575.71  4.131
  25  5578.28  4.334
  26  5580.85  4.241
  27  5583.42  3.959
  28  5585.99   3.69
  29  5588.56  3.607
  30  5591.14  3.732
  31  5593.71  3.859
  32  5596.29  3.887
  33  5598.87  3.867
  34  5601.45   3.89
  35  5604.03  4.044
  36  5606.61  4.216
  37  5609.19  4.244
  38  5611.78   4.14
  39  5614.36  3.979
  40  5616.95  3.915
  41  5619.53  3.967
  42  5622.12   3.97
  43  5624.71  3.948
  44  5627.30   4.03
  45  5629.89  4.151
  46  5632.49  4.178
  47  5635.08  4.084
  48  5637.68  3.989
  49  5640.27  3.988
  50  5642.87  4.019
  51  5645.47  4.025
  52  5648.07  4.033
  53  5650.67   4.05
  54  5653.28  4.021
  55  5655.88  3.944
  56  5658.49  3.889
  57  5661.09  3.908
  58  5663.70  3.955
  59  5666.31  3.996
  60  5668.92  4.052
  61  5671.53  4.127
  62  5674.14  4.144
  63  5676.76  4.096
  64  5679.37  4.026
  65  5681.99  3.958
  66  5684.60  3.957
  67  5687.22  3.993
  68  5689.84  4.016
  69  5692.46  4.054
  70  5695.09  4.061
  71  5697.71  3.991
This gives 5570.58 Angstrom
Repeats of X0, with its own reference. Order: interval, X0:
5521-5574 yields 5529.68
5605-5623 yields 5616.95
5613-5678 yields 5658.49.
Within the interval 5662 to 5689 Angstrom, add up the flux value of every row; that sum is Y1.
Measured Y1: 40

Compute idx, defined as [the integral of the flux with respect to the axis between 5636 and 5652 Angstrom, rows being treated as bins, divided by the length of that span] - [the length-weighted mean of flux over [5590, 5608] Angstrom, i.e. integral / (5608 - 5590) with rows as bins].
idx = 0.086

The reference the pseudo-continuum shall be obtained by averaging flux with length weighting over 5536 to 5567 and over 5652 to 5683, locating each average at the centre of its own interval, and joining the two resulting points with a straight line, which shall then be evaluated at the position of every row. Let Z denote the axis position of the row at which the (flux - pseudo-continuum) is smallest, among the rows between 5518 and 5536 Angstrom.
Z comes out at 5529.68 Angstrom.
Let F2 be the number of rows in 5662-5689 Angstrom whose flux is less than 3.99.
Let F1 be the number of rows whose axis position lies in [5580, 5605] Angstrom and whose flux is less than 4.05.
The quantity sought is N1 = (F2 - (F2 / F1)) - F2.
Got -0.3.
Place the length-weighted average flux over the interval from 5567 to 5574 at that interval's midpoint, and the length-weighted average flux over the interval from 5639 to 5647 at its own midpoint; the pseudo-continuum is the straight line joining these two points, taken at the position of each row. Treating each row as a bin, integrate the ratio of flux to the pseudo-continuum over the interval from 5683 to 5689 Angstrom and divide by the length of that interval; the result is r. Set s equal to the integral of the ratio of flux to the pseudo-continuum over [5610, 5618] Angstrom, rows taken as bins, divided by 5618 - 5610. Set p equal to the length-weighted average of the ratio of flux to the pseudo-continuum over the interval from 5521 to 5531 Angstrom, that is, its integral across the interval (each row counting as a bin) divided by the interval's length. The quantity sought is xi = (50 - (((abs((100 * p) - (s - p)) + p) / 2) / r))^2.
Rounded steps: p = 1.03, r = 0.978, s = 1.01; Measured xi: 11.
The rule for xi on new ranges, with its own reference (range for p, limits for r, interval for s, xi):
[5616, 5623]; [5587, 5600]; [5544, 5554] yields 5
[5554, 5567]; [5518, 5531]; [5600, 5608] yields 0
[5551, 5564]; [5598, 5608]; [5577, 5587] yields 5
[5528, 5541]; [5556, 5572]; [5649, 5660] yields 2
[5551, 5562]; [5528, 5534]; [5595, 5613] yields 5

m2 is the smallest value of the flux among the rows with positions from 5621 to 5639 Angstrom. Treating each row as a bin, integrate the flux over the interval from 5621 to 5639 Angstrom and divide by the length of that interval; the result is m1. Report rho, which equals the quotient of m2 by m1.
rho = 0.974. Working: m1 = 4.05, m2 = 3.948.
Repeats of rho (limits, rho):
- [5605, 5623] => 0.963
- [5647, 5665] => 0.980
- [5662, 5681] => 0.976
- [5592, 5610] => 0.967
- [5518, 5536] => 0.961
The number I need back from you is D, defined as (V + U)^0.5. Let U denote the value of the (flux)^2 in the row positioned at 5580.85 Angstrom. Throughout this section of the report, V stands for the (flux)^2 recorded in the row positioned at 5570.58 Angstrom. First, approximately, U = 18.0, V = 15.0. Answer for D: 5.75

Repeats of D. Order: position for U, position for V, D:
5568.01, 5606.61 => 5.78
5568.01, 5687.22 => 5.62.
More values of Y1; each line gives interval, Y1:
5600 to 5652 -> 81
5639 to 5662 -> 36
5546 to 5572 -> 41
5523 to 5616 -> 144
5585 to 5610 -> 39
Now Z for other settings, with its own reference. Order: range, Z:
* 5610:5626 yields 5616.95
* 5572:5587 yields 5585.99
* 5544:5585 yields 5570.58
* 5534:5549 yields 5544.98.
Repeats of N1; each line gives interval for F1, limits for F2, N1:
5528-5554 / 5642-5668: -1.3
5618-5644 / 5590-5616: -0.9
